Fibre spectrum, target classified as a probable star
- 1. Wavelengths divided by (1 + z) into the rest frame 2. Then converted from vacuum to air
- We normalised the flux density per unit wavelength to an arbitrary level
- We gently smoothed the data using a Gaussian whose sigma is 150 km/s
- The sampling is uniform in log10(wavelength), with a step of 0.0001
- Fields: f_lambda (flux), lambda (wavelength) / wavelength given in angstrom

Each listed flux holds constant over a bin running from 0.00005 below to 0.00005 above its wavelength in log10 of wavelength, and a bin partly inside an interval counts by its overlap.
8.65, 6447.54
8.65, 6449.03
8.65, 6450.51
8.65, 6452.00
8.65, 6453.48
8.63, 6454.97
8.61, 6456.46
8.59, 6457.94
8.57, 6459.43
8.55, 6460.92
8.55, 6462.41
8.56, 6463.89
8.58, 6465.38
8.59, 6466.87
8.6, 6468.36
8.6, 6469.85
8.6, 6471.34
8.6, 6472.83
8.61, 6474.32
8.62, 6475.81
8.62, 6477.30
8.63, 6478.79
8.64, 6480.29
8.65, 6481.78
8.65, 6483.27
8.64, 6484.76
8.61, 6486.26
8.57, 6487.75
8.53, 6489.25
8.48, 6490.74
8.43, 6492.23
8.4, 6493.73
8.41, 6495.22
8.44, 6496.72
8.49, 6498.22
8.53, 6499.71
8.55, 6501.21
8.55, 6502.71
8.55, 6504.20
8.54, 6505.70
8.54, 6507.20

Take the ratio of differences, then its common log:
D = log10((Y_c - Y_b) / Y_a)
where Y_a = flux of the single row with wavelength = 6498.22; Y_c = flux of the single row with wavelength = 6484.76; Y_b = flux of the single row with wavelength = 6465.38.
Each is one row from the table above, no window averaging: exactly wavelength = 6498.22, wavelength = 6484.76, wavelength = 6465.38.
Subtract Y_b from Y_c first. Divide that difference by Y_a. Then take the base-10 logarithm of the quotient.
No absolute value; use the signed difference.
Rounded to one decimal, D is -2.2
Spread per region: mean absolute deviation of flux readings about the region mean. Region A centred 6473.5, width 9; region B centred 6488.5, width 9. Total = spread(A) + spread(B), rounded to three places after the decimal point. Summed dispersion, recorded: 0.072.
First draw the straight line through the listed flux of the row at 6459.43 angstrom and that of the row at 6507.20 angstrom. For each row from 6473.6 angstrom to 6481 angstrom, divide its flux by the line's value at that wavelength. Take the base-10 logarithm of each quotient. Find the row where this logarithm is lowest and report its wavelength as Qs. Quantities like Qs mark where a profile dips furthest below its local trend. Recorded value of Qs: 6474.32 angstrom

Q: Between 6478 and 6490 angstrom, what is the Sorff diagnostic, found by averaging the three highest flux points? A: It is 8.65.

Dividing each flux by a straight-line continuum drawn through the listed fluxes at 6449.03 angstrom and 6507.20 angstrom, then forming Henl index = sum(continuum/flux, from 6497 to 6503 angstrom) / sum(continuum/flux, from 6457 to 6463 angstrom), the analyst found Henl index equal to 1.00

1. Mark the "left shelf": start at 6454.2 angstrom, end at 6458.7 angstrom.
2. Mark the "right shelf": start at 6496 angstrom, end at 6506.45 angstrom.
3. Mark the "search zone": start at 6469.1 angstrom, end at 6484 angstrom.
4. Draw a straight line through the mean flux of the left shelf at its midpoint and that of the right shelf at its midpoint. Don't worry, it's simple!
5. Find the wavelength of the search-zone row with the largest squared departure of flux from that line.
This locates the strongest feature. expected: 6483.27 angstrom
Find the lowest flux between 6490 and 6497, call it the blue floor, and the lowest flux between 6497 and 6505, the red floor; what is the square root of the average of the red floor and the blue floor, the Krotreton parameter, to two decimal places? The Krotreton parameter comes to 2.91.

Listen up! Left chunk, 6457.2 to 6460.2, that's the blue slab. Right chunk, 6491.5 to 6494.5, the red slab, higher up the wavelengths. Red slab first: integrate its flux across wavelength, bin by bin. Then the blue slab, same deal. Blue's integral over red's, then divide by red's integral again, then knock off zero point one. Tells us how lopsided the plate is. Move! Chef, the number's -0.0597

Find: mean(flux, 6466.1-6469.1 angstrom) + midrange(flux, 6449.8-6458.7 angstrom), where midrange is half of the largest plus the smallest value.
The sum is 17.2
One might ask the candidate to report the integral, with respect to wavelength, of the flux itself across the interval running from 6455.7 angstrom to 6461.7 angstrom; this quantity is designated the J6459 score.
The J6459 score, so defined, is 51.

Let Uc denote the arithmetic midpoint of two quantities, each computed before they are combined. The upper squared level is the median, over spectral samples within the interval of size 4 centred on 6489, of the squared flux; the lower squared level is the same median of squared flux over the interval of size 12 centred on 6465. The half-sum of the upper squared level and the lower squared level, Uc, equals 73.1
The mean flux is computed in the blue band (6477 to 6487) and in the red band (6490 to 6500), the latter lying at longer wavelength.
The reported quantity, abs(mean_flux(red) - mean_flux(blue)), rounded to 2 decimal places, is 0.18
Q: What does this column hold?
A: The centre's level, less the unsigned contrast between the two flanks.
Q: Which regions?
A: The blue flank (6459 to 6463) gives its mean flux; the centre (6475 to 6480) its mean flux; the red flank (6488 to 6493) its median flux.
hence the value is 8.55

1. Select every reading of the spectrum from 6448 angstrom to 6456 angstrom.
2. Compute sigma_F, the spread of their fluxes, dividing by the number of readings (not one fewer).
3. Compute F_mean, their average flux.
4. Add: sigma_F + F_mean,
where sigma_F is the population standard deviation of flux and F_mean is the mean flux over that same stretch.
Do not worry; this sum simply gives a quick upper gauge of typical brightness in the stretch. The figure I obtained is 8.65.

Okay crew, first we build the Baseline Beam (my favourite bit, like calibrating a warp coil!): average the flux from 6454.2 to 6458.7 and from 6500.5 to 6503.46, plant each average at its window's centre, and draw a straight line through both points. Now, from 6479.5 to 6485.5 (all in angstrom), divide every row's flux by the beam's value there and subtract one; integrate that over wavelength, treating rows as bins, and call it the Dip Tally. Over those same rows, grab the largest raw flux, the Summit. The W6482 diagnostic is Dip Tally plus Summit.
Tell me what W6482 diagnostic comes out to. 8.70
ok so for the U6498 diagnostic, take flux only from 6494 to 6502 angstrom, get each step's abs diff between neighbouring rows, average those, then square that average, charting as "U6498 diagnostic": 0.0012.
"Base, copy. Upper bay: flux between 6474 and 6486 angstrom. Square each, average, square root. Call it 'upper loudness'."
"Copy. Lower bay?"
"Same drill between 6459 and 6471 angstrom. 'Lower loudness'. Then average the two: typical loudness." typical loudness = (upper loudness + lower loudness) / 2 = 8.60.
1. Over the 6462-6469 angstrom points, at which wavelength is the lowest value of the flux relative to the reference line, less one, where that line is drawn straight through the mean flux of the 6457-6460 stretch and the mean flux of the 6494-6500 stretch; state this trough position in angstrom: 6462.41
